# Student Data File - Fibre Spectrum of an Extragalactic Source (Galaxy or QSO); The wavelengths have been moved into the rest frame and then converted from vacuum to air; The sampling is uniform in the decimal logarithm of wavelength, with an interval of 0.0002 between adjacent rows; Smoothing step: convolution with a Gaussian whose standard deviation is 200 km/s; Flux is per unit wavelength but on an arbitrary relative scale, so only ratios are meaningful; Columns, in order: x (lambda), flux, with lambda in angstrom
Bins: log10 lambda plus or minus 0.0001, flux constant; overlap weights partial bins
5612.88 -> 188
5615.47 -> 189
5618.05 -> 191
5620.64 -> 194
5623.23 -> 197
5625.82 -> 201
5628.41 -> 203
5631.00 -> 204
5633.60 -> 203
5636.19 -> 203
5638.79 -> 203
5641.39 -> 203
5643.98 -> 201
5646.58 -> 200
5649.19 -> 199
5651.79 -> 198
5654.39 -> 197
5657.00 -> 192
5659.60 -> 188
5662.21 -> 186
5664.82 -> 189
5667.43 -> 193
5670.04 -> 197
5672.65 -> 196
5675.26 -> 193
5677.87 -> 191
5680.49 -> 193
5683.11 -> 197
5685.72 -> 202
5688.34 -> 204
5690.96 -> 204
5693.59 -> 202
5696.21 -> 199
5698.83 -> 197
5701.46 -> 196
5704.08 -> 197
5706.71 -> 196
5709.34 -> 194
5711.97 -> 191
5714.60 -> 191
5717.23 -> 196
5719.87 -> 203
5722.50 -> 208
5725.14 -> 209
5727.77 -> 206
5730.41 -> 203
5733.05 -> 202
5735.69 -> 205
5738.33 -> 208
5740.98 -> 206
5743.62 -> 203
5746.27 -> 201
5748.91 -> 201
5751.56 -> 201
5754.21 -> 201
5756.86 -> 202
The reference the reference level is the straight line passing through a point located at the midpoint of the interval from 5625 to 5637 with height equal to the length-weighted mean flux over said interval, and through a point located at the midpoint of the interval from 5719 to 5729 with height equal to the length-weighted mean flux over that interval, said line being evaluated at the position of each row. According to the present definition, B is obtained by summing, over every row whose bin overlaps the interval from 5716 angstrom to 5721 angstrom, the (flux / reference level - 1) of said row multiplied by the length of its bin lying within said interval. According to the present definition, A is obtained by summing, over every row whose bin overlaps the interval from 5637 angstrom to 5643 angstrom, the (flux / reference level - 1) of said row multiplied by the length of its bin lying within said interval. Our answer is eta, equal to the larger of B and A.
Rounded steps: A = -0.01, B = -0.2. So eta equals -0.012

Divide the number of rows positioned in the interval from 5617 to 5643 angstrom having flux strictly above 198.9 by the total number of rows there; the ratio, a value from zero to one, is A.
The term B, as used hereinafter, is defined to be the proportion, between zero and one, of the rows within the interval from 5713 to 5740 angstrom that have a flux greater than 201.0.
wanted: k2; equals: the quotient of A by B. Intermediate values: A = 0.7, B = 0.80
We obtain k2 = 0.9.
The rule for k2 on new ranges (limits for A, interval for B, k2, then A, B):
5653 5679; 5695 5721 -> 0.0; 0.0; 0.10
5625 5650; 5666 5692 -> 3.3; 1.0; 0.30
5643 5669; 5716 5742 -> 0.3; 0.3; 0.90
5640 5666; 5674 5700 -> 1.0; 0.4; 0.40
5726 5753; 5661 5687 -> 10.0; 1.0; 0.10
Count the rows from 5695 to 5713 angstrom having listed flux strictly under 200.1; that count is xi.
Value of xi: 7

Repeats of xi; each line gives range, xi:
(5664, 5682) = 7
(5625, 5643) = 0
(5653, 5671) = 7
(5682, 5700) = 3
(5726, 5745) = 0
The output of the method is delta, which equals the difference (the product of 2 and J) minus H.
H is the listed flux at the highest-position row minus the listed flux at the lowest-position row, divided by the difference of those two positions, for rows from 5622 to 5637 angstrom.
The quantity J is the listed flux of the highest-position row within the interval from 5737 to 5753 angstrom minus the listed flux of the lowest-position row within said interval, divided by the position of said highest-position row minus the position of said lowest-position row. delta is -1.5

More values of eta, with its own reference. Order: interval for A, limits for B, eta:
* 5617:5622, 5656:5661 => -0.242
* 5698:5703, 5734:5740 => -0.034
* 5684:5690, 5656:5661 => -0.077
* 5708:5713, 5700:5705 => -0.229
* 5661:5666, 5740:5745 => -0.078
